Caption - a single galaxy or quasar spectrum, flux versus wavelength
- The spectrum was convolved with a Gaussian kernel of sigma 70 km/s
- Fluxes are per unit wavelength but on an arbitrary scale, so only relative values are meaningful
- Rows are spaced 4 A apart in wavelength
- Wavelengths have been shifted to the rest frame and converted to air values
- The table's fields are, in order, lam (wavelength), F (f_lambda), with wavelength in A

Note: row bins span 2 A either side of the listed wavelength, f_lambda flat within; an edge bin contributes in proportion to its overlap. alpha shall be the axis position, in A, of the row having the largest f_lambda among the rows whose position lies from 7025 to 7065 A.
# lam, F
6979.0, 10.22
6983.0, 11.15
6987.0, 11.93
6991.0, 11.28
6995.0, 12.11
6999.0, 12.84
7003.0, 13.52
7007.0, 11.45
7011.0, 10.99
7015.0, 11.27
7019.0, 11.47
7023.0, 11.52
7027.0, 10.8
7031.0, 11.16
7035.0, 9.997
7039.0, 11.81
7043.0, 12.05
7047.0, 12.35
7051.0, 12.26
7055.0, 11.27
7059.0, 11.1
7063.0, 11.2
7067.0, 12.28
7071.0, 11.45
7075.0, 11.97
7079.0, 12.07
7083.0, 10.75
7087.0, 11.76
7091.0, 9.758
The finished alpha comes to 7047.0 A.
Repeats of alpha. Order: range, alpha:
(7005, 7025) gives 7023.0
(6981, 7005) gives 7003.0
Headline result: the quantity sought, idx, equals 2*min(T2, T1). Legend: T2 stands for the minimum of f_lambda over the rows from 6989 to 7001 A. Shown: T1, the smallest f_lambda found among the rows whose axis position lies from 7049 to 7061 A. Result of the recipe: 22.2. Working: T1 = 11.1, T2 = 11.28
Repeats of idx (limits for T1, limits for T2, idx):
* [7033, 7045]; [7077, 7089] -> 20.0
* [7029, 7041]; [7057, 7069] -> 20.0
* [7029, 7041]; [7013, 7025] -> 20.0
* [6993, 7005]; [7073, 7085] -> 21.5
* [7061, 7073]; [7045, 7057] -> 22.4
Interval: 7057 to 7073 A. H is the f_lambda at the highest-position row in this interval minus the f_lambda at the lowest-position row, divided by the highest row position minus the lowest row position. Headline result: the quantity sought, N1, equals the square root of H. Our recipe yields 0.17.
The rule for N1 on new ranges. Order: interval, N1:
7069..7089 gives 0.14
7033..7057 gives 0.25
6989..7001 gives 0.44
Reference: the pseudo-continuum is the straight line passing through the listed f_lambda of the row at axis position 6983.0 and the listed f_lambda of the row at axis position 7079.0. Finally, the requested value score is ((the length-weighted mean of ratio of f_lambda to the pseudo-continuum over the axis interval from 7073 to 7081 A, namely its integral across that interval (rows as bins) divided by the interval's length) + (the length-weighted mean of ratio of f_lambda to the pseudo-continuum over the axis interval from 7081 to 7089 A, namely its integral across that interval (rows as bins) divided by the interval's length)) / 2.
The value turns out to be 0.96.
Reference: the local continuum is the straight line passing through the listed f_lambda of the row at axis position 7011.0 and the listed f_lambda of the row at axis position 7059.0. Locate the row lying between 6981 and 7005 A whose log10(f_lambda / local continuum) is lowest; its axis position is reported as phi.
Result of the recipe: 6983.0 A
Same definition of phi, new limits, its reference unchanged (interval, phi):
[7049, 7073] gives 7059.0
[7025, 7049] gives 7035.0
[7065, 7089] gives 7083.0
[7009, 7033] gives 7027.0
